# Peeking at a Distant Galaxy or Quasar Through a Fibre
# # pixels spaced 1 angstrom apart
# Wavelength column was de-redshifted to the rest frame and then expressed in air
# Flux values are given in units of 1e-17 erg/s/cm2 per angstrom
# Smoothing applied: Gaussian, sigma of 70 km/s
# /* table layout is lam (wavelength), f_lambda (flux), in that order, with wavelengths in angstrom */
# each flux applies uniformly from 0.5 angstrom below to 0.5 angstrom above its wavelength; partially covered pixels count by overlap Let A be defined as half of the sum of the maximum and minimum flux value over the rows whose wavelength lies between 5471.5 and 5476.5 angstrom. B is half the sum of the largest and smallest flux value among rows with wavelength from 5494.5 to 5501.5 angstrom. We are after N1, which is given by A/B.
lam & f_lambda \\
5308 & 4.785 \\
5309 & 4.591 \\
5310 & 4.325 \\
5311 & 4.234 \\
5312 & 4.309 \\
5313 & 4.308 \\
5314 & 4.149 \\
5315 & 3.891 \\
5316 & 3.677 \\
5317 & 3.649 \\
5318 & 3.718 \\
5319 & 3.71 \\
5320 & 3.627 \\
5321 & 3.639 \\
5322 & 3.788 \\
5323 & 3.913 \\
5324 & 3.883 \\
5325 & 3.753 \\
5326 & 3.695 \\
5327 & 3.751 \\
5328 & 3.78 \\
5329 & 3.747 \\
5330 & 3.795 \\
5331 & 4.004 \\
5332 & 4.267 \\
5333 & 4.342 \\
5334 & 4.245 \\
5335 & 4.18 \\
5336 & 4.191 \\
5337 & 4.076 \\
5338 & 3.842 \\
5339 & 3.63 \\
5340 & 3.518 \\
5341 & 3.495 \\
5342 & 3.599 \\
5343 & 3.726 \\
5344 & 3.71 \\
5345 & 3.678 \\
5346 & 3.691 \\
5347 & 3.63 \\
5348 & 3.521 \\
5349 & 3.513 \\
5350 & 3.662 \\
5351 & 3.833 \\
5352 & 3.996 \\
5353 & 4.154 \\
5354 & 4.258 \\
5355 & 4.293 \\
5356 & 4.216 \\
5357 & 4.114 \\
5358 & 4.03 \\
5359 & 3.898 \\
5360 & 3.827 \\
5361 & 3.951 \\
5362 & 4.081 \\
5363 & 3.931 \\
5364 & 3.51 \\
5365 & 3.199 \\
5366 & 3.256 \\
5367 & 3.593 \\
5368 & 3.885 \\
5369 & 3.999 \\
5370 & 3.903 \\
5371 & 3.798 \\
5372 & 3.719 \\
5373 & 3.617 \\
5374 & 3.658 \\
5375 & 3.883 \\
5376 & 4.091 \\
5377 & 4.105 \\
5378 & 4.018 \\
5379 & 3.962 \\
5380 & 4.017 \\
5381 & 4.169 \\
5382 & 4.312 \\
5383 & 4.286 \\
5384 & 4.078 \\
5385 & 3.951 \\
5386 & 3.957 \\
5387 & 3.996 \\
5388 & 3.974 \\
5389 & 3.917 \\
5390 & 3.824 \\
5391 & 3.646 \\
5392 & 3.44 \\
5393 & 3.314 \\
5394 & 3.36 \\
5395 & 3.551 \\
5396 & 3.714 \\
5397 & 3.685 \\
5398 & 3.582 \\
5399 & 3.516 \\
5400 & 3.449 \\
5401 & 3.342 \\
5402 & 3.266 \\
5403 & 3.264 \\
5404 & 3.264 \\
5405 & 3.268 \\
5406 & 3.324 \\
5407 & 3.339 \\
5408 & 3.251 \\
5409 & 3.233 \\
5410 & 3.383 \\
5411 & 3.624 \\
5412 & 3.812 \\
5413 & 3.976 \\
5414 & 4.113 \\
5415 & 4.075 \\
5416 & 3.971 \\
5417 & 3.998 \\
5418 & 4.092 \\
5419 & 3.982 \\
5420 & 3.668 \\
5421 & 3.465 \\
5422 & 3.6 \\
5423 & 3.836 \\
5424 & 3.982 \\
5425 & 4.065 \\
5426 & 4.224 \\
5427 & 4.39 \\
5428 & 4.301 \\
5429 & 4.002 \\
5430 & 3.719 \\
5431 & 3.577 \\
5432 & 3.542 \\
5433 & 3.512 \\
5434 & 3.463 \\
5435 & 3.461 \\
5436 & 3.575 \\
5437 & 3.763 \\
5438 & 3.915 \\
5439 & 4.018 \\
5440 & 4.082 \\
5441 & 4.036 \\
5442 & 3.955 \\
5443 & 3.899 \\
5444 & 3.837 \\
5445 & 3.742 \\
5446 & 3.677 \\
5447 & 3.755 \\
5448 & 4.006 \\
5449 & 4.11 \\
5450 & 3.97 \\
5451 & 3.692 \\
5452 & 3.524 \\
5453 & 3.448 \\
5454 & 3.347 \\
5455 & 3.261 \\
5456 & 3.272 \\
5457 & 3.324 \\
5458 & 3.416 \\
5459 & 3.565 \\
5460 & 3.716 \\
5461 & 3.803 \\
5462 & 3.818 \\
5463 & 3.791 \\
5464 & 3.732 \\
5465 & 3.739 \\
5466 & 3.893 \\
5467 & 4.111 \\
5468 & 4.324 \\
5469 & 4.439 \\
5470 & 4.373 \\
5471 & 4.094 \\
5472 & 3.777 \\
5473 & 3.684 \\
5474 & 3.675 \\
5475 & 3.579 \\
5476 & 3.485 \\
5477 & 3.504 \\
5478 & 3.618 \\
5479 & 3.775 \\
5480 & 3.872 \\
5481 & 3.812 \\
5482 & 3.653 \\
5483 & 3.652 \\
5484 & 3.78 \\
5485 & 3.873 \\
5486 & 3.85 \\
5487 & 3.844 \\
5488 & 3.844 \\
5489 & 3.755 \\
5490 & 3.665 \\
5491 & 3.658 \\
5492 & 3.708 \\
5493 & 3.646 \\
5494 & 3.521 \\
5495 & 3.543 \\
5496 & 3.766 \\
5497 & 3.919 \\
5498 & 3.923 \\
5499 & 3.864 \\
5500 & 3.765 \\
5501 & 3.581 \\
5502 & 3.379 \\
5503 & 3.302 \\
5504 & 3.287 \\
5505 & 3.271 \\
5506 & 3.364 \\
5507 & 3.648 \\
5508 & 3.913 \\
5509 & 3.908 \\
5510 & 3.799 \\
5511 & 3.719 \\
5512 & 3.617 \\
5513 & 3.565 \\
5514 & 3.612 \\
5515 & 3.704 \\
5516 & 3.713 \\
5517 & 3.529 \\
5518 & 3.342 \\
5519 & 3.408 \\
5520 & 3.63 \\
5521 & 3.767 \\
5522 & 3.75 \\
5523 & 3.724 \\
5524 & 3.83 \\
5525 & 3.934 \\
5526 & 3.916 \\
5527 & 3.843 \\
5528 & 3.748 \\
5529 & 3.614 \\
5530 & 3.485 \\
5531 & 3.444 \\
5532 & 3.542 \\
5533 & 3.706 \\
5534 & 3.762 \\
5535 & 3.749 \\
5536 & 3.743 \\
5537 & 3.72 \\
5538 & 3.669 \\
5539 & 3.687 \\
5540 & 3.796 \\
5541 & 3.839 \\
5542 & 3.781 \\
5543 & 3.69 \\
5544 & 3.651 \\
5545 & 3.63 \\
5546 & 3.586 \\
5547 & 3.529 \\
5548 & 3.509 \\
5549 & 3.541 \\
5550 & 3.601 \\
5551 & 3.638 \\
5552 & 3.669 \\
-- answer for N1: 0.97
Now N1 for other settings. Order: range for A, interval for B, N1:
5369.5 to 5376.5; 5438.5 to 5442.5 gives 0.96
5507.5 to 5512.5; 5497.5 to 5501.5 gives 1.00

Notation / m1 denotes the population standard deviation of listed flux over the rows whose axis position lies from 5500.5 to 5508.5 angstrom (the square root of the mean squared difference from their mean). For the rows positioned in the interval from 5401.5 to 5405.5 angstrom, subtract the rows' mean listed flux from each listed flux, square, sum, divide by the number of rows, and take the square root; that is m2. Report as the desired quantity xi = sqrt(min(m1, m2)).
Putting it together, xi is 0.04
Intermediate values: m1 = 0.21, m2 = 0.00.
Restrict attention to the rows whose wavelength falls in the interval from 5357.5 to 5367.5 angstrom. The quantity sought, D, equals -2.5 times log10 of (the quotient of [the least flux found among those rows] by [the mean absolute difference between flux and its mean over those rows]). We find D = -2.68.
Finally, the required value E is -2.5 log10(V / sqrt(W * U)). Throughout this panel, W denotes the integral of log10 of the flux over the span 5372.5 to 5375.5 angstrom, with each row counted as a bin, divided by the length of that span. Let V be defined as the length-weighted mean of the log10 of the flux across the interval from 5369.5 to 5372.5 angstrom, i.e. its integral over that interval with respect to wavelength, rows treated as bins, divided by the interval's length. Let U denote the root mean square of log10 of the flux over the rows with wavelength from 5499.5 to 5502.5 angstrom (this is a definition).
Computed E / -0.04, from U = 0.553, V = 0.58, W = 0.570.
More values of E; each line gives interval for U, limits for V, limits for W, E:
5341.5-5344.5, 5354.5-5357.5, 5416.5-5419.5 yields -0.07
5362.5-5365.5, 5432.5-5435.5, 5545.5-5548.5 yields 0.02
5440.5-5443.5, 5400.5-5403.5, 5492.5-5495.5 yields 0.11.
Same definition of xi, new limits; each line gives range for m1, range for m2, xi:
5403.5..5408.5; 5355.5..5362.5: 0.19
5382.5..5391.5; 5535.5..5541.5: 0.24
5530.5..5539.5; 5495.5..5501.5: 0.32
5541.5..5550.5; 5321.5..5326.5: 0.28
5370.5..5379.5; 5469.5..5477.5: 0.42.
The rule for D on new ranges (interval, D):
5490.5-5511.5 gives -3.15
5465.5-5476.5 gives -2.70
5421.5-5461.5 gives -2.84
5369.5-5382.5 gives -3.35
